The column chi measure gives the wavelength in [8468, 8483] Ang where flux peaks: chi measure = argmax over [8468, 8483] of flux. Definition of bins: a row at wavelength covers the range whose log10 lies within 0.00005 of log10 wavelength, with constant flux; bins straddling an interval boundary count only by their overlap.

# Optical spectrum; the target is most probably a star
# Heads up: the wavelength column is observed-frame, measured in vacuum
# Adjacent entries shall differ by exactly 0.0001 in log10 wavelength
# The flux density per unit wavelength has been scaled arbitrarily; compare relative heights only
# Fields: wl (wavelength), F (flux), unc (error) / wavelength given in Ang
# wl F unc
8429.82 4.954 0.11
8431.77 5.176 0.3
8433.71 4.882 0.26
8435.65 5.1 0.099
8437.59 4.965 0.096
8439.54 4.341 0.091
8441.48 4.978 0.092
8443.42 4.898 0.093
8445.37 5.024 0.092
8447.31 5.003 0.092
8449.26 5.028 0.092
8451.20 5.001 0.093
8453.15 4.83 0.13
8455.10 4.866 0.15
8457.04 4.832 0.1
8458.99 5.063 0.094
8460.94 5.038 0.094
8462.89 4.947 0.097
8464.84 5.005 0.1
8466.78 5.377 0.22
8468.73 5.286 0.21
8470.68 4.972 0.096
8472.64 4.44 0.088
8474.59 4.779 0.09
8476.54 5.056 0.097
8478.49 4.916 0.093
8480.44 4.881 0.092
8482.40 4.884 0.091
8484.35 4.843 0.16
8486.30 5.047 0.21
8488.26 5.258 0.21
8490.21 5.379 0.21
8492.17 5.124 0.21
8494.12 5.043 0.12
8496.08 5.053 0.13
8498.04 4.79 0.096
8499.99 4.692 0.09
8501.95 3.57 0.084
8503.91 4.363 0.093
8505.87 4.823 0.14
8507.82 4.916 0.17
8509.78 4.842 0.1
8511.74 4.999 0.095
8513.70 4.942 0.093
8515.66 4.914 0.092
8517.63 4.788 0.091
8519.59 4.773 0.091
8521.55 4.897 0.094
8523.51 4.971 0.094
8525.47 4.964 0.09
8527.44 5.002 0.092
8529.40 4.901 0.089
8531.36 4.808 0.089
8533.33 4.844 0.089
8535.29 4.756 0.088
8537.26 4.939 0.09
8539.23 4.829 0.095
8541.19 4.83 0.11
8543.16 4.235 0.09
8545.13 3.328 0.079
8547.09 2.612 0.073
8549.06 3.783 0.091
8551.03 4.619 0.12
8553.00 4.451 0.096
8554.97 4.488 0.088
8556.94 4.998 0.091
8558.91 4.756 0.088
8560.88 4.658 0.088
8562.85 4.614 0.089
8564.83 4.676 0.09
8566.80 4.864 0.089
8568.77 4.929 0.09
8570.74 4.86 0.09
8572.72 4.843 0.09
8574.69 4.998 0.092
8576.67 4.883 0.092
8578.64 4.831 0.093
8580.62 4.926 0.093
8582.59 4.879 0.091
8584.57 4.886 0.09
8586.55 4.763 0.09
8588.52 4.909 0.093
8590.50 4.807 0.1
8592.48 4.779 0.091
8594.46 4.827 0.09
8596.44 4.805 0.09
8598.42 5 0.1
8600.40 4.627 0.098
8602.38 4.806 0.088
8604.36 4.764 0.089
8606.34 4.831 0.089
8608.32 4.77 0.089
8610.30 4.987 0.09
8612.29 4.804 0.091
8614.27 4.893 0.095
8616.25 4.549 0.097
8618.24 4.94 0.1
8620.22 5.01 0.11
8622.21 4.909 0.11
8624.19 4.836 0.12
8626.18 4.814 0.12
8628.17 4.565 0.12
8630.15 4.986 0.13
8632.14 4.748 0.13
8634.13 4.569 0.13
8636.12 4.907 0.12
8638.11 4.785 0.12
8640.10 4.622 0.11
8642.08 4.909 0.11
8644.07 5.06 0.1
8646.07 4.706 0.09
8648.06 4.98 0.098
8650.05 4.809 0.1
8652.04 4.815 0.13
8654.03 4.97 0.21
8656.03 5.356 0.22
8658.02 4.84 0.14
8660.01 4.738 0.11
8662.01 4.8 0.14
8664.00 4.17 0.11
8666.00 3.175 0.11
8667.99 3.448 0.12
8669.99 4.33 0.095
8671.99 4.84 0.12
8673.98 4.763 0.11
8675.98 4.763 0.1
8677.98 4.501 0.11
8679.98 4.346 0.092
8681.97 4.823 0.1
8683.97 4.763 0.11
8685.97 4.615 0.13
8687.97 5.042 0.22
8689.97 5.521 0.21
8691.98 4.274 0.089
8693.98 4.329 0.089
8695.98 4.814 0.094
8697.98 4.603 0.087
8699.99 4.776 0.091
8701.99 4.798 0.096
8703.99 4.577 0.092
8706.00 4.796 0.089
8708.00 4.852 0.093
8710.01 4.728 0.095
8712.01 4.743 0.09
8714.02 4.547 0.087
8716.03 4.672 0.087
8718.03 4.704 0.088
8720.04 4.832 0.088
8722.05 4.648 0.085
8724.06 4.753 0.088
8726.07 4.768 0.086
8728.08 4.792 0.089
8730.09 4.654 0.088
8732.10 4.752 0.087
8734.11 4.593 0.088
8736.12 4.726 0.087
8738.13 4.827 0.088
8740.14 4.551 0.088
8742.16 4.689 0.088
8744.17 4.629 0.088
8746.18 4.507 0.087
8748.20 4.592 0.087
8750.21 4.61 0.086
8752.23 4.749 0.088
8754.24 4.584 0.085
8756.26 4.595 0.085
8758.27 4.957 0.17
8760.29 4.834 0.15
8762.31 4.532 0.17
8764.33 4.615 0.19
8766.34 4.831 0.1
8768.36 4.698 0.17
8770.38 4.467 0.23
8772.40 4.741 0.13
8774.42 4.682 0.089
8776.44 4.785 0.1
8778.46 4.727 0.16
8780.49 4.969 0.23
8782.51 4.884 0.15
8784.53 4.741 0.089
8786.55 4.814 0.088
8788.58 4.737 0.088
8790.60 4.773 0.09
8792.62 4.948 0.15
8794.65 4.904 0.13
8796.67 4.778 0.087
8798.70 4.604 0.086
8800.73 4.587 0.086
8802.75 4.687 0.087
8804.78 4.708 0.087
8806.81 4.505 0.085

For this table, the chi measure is 8468.73 Ang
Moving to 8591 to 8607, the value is 8598.42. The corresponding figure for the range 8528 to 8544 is 8537.26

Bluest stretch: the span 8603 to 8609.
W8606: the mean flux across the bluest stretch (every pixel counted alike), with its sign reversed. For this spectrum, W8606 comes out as -4.79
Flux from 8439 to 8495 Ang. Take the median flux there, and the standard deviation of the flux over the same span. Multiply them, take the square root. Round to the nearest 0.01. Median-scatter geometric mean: 1.05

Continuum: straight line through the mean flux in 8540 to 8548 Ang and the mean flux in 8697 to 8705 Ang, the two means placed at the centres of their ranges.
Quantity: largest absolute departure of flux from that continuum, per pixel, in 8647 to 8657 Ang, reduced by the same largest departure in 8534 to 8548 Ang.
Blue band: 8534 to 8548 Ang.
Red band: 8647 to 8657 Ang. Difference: -0.3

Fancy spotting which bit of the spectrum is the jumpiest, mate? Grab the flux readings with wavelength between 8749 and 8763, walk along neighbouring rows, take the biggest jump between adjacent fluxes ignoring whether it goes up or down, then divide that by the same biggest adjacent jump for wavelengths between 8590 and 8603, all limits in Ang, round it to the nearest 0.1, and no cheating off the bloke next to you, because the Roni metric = 1.0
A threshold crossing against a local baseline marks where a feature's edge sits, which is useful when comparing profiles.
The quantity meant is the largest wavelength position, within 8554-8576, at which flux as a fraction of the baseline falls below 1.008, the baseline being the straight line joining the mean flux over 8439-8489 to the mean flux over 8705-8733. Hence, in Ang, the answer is 8572.72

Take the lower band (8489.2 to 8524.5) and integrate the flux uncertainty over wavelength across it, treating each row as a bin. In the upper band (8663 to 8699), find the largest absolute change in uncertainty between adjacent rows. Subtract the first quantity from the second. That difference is -4.0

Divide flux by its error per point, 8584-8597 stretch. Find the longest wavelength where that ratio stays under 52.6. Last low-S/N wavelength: 8592.48 Ang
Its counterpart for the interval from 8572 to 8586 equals 8578.64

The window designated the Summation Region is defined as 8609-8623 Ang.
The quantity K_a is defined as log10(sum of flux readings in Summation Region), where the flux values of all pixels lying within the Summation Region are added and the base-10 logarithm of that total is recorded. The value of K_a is 1.53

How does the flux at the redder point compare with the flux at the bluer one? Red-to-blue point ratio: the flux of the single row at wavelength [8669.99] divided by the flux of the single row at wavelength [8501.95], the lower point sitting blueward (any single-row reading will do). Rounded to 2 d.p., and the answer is 1.21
